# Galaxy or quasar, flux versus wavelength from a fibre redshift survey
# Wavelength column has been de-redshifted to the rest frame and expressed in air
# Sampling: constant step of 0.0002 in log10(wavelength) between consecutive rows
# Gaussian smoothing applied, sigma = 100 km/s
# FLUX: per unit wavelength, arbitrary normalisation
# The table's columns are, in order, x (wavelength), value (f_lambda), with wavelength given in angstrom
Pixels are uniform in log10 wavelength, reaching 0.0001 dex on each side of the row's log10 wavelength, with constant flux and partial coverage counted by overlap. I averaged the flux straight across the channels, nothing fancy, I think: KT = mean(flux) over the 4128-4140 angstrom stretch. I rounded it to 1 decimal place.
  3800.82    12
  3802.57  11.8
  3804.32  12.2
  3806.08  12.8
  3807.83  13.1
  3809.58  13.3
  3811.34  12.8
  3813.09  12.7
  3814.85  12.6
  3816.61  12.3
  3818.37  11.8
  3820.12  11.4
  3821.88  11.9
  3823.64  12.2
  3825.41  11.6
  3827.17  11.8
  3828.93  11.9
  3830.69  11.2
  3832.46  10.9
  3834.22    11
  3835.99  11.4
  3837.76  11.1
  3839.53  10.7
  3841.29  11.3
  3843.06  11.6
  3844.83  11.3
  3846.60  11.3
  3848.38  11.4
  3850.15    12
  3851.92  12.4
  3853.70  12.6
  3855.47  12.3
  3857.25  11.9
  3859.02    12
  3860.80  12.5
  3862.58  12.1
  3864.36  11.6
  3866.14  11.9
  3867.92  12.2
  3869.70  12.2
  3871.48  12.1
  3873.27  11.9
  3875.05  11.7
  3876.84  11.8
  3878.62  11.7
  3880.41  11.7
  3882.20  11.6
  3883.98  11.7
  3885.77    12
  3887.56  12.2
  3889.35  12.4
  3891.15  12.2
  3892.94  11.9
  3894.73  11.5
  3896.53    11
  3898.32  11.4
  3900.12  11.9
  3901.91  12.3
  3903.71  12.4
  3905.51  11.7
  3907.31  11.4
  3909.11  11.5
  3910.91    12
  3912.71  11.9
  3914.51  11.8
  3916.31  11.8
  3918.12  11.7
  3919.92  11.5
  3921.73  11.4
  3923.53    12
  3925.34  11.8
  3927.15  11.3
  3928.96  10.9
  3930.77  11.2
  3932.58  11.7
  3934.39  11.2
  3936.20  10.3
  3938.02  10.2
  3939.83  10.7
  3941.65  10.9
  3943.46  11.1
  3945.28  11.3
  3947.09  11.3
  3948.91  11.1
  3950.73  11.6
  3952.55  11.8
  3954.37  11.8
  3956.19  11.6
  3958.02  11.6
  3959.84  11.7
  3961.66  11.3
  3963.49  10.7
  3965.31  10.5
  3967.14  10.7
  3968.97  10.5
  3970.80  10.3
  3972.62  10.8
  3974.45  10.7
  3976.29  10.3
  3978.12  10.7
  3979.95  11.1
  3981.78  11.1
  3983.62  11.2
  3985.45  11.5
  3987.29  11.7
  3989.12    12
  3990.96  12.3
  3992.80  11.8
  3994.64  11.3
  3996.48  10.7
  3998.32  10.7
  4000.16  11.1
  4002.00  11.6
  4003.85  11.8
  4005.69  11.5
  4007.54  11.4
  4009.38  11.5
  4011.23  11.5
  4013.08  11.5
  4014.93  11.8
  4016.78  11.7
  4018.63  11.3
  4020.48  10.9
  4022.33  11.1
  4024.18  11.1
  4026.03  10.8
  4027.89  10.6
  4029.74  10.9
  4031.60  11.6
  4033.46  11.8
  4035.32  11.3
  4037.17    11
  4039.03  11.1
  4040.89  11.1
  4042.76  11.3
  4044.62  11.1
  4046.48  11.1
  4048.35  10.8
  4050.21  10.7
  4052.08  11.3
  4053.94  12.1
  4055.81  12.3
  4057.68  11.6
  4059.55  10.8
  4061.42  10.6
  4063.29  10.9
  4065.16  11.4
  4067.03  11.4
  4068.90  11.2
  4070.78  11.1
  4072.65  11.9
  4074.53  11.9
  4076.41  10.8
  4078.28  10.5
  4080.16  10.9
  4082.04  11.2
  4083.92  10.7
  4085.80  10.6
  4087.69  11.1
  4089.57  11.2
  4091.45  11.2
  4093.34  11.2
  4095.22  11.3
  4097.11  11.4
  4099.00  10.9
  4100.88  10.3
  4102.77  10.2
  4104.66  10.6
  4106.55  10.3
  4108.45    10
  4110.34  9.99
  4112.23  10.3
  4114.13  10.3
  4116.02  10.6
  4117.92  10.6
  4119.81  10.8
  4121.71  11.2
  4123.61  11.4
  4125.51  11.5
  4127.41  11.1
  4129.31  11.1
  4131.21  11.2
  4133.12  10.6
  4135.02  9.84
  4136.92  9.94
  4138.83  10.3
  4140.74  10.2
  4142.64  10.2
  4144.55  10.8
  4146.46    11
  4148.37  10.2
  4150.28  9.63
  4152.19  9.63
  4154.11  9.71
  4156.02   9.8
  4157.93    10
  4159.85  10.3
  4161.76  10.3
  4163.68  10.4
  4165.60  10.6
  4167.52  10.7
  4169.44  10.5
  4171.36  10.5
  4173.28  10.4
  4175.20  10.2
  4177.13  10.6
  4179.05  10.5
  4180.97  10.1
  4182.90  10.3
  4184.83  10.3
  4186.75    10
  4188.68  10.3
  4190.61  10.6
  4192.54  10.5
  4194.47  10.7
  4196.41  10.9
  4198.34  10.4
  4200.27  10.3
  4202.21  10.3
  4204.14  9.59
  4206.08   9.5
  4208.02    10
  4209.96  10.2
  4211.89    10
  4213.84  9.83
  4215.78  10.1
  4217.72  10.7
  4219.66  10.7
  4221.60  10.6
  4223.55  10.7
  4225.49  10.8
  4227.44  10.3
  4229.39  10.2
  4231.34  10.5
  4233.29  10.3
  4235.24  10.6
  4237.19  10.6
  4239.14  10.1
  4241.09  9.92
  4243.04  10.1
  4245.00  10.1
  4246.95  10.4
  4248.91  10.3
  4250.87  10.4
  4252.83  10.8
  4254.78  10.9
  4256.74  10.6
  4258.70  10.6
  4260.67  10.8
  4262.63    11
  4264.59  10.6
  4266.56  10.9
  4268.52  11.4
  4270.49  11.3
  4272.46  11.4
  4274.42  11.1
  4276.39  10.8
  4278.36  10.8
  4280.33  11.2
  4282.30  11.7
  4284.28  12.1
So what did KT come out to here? 10.5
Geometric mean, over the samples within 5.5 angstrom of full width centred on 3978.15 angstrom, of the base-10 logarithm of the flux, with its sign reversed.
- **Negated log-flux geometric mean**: -1.03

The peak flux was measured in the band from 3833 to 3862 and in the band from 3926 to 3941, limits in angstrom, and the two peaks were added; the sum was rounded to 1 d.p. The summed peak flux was 24.3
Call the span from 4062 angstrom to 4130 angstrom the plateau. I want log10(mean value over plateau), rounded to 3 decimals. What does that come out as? 1.038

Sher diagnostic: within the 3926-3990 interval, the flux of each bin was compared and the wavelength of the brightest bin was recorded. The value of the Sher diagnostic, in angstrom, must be 3989.12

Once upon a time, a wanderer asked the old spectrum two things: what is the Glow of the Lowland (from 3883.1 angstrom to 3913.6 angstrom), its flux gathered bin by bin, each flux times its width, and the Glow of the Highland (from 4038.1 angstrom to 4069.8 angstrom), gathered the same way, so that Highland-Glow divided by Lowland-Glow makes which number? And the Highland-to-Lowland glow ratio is 0.985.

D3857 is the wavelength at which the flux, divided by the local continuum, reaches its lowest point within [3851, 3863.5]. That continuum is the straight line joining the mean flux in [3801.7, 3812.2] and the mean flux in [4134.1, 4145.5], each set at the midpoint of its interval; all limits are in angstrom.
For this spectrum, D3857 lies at 3857.25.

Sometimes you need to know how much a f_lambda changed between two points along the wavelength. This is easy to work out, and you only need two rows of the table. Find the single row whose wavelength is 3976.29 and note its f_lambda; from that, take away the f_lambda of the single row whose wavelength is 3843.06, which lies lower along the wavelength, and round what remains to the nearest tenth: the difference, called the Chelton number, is -1.3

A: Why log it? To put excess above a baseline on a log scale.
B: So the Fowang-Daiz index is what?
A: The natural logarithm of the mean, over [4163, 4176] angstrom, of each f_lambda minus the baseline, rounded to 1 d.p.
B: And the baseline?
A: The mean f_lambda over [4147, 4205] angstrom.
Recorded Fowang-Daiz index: -1.6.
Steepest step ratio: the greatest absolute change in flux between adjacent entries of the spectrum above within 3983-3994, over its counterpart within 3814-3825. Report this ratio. 1.0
